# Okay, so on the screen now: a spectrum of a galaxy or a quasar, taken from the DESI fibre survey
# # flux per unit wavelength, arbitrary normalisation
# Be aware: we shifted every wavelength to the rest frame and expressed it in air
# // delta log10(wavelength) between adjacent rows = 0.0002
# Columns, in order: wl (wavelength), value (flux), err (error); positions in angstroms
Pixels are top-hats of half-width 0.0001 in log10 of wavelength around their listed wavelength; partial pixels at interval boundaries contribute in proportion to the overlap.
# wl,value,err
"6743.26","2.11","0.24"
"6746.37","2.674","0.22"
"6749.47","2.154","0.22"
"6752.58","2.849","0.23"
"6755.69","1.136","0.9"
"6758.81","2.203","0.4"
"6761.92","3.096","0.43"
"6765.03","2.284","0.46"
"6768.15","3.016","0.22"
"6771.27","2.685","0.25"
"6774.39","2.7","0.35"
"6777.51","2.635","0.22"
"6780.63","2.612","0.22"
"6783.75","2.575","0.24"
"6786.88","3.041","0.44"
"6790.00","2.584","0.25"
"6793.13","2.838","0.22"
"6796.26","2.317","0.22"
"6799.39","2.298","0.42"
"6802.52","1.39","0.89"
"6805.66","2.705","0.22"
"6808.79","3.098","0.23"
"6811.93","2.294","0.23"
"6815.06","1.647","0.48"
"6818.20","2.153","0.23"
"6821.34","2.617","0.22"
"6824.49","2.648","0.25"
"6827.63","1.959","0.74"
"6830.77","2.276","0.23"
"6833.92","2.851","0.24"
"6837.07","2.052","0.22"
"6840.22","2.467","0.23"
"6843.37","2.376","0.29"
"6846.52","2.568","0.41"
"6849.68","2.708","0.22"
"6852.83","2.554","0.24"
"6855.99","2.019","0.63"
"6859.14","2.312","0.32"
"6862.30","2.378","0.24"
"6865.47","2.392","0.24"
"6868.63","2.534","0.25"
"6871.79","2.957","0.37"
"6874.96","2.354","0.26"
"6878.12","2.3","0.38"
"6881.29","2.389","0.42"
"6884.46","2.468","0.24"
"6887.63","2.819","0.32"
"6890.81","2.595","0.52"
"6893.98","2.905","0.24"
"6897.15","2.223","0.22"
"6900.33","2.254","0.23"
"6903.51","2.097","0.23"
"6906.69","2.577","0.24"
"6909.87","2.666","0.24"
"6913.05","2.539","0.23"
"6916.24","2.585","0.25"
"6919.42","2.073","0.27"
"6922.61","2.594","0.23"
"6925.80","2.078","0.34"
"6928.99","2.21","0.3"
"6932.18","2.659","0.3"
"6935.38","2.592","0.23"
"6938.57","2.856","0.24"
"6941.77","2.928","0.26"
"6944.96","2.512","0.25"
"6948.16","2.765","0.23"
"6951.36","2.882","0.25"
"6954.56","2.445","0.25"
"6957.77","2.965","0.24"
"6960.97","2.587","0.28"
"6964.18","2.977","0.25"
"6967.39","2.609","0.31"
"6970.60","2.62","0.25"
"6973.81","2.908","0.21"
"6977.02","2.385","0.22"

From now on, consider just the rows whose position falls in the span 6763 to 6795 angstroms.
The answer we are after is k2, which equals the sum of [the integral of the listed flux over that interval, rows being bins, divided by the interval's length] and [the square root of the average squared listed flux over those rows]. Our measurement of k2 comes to 5.40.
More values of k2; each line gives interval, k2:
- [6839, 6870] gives 4.87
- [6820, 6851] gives 4.92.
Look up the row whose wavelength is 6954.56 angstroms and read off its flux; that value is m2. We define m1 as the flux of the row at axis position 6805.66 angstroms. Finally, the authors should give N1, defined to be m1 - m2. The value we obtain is 0.3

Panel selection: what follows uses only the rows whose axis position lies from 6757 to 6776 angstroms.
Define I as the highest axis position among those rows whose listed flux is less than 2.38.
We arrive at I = 6765.03 angstroms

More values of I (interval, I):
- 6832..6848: 6843.37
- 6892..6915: 6903.51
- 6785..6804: 6802.52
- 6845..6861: 6859.14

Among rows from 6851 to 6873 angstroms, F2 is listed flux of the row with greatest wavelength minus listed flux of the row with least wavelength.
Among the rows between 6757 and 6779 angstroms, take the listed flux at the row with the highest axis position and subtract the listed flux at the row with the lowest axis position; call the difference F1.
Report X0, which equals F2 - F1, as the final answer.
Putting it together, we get -0.03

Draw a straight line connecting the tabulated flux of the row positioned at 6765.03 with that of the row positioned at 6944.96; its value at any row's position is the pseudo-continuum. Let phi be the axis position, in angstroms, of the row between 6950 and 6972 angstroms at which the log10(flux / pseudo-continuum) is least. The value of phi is 6954.56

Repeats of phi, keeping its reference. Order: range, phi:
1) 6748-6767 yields 6755.69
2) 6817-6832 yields 6827.63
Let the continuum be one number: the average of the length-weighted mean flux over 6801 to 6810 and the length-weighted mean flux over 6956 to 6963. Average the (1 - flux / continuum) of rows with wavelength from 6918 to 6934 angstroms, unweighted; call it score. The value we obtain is 0.10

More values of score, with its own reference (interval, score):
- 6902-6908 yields 0.09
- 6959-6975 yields -0.06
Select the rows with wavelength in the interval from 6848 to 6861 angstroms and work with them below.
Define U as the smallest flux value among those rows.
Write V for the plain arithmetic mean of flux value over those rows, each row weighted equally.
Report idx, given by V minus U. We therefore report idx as 0.4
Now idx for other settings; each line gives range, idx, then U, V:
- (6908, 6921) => 0.4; 2.073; 2.47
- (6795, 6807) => 0.8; 1.39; 2.18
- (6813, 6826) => 0.6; 1.647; 2.27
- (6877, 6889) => 0.2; 2.3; 2.49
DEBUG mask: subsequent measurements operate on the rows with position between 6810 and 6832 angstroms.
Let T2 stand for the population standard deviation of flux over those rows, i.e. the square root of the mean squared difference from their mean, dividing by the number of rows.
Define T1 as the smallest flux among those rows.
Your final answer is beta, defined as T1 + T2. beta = 1.97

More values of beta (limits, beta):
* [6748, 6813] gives 1.63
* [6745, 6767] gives 1.73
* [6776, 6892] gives 1.74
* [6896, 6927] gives 2.31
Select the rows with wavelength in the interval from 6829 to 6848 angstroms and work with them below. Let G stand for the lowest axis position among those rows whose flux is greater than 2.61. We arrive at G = 6833.92 angstroms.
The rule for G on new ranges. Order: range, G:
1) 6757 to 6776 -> 6761.92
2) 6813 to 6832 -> 6821.34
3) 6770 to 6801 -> 6771.27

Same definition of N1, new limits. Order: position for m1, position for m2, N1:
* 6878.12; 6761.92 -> -0.8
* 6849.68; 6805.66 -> 0.0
